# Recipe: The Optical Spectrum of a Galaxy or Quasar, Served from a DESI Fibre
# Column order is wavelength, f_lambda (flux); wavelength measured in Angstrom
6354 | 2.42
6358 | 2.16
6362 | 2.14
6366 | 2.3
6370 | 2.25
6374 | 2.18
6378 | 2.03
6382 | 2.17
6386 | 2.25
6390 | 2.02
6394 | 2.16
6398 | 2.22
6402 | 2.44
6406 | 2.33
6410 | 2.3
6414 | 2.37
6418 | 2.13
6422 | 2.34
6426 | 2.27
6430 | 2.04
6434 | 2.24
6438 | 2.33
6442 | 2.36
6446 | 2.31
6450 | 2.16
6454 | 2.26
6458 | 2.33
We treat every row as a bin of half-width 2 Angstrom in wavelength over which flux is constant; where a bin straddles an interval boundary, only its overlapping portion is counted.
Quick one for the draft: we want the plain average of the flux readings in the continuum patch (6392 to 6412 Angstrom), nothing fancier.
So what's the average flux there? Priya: 2.29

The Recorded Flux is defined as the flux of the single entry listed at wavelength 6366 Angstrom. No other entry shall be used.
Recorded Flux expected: 2.3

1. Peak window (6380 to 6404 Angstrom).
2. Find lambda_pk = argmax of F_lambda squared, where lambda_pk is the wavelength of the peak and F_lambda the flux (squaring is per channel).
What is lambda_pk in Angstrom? 6402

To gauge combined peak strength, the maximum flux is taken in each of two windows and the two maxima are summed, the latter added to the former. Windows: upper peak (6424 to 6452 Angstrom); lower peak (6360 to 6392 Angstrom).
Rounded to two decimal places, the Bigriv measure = 4.66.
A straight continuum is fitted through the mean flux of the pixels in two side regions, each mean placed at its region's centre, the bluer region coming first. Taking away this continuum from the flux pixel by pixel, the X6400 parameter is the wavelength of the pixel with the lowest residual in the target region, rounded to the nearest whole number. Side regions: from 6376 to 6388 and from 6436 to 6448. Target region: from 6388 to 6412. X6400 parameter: 6390 Angstrom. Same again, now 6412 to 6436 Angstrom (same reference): 6430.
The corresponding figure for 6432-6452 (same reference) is 6450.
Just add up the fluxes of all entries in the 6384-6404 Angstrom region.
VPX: 11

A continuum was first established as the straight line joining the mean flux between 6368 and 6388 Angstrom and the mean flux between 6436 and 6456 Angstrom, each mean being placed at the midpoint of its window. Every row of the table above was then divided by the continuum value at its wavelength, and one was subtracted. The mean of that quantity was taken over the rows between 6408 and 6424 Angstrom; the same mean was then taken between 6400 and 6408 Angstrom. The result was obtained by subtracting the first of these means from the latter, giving 0.05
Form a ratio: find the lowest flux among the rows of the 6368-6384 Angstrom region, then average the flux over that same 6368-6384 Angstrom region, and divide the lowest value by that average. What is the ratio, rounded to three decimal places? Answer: 0.941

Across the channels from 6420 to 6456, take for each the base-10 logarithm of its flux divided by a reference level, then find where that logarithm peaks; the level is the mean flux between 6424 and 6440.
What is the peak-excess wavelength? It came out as 6442 Angstrom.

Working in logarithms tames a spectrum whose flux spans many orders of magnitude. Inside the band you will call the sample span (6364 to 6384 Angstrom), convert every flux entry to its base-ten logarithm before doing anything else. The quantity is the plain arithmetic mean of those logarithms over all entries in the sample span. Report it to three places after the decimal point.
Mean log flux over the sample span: 0.339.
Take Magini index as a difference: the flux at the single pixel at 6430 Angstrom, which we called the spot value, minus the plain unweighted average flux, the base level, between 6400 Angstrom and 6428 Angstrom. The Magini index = -0.27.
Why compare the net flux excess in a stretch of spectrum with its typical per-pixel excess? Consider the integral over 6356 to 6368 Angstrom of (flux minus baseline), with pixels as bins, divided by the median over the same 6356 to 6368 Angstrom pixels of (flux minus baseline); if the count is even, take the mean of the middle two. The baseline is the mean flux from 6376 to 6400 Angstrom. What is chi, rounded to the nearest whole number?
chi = 38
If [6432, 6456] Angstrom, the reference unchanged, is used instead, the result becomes 23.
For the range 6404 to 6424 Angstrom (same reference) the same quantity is 16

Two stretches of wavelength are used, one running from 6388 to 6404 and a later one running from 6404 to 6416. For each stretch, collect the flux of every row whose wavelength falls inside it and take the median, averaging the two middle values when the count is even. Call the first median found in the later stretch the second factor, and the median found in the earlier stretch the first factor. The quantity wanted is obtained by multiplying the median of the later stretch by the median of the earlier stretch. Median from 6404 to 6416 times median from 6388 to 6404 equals 5.10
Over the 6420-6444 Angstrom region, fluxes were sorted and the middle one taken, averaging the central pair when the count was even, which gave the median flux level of 2.30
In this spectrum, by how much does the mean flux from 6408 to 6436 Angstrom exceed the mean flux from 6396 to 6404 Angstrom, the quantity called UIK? -0.09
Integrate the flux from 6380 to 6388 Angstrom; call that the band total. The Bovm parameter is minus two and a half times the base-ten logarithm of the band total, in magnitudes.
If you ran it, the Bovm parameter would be -3.12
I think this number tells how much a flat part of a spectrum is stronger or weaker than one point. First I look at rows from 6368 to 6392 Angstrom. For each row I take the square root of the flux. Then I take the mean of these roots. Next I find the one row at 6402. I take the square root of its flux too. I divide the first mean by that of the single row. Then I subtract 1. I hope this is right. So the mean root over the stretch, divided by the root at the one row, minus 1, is -0.062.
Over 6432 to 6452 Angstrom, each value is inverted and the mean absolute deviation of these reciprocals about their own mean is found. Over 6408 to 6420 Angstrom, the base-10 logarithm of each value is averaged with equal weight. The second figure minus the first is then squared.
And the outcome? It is 0.1173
